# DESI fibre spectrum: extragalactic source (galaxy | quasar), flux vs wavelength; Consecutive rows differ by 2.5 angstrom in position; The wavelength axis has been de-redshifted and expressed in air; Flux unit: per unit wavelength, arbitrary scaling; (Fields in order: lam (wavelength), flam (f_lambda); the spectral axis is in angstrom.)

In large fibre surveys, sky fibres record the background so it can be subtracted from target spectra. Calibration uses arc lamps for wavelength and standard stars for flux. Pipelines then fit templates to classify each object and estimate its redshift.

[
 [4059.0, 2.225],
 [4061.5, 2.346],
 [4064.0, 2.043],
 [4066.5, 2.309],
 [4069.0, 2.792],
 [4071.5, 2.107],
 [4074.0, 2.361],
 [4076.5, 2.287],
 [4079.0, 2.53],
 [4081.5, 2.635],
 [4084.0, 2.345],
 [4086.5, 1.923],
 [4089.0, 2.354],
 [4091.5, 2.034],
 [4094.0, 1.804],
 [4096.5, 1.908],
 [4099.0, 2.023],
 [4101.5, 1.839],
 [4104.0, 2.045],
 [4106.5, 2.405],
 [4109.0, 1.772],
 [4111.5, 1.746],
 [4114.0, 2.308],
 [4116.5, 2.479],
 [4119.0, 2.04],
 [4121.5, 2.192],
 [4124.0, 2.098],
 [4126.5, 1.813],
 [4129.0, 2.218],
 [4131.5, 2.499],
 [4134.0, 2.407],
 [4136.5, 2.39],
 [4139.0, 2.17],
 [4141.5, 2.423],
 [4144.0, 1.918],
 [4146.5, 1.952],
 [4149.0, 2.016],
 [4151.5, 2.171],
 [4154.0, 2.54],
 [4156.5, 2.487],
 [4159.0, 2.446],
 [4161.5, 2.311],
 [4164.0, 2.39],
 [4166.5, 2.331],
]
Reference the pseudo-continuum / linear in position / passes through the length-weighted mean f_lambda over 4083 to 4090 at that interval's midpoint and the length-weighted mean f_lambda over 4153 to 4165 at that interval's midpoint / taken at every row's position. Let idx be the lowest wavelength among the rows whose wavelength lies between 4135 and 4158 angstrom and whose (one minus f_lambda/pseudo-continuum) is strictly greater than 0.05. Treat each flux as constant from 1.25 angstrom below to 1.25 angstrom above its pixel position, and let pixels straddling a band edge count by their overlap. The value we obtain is 4139.0 angstrom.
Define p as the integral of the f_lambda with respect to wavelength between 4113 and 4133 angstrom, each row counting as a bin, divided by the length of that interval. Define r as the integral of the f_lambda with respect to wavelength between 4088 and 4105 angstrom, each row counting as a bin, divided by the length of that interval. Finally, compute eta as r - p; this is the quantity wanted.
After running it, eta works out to -0.2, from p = 2.21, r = 2.00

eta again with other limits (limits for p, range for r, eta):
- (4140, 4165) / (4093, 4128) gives -0.2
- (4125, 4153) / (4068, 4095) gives 0.1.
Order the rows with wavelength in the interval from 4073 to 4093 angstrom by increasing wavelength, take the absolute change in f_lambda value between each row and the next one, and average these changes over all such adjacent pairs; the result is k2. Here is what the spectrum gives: 0.27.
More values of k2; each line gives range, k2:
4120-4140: 0.20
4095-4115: 0.30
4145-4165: 0.13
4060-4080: 0.33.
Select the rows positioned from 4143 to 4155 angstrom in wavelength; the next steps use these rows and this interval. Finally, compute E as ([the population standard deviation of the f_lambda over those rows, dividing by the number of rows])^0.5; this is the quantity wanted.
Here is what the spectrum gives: 0.48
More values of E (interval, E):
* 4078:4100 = 0.53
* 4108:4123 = 0.52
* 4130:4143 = 0.33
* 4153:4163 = 0.29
